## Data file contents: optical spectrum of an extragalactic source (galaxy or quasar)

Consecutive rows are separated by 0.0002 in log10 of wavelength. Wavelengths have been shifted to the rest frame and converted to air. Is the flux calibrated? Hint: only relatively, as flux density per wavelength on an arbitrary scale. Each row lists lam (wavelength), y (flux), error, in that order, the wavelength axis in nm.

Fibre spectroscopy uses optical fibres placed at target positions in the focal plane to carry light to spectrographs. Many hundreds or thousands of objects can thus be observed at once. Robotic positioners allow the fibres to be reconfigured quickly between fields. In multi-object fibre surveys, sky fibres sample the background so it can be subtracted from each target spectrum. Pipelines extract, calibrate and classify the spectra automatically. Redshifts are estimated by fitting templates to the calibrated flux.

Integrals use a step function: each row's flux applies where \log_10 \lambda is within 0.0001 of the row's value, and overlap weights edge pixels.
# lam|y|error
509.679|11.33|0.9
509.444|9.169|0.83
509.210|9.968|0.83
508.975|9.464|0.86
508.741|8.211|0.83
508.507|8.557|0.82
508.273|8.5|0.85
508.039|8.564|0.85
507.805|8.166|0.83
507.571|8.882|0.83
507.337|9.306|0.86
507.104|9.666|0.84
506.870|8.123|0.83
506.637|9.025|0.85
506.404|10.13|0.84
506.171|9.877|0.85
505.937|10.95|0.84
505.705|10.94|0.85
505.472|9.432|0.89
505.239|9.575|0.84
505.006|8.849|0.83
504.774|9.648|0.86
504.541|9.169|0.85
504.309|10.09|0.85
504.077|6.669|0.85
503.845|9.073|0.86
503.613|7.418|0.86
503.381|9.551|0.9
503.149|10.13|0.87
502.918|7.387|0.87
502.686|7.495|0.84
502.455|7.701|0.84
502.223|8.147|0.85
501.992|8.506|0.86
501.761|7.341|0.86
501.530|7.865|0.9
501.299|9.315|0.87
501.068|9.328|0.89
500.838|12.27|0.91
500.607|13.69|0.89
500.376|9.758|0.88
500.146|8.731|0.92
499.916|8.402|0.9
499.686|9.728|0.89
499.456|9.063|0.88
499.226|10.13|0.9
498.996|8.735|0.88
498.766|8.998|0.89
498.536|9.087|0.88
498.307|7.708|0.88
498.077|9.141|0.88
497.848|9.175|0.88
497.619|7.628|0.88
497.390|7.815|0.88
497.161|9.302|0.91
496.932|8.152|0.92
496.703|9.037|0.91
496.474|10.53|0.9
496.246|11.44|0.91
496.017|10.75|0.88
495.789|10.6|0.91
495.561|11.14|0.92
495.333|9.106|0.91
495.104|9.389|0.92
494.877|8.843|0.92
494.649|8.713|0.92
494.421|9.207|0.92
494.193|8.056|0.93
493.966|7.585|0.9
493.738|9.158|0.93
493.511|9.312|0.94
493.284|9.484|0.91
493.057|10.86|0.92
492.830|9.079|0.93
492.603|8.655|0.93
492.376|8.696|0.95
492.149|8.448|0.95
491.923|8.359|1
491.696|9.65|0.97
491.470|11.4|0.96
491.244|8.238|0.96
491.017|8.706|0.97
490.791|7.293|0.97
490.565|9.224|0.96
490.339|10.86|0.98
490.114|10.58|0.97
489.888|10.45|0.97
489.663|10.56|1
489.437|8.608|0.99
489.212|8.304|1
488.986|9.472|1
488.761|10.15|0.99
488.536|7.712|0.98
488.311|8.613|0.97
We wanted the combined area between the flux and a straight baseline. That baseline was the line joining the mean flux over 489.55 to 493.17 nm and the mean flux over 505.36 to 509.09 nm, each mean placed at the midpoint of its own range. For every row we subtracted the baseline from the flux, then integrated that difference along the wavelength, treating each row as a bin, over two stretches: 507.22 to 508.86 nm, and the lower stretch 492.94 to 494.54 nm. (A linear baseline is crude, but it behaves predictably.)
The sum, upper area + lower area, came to -1.5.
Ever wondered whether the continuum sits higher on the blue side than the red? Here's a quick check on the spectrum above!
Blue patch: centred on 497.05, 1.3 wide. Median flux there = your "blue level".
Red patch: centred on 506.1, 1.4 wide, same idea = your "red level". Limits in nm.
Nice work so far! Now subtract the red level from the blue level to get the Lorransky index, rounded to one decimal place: -1.4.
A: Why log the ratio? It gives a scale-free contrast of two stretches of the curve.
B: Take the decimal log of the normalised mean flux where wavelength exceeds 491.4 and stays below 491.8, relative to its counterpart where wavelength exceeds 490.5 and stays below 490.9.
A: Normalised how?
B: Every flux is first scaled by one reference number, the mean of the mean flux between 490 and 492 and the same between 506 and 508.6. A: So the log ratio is 0.11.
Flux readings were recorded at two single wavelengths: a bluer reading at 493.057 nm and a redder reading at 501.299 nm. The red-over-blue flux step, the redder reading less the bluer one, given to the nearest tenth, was -1.5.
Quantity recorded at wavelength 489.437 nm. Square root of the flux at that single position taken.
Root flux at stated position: 2.9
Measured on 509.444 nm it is 3.0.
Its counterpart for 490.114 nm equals 3.3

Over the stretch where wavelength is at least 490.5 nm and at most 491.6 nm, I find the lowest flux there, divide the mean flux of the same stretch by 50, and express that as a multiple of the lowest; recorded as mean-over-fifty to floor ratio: 0.0246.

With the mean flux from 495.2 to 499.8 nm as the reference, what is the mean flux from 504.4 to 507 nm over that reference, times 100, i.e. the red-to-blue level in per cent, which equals 103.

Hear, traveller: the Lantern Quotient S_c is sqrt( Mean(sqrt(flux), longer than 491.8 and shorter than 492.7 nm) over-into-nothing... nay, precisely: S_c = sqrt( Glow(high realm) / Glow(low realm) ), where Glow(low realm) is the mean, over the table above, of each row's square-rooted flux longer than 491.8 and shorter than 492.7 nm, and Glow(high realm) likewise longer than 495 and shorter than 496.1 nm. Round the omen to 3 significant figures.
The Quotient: 1.04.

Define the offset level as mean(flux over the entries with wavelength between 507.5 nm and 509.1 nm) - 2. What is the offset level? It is 6.62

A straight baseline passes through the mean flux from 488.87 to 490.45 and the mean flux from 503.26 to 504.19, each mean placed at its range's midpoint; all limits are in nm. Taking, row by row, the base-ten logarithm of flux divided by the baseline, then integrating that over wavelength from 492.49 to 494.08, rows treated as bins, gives -0.02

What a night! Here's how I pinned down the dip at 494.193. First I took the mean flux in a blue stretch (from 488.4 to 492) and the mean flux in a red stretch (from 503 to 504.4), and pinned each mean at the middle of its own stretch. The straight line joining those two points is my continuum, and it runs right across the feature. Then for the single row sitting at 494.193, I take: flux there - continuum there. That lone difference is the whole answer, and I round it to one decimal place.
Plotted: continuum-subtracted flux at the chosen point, -1.1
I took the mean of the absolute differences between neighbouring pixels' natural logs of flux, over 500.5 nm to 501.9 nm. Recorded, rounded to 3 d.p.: 0.125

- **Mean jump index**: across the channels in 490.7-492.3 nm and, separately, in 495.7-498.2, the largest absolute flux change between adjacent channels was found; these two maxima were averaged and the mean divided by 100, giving 0.024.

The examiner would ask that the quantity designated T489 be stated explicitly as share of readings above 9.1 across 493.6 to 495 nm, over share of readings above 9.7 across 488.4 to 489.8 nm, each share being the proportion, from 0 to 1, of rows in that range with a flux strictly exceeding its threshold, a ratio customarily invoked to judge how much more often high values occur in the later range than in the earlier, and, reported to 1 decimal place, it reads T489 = 1.0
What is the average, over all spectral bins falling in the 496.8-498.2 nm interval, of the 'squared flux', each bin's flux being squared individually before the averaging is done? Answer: 73.3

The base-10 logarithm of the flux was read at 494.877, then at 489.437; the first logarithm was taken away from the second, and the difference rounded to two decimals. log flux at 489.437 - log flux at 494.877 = -0.01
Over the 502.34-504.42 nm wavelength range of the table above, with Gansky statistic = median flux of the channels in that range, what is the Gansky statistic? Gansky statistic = 7.70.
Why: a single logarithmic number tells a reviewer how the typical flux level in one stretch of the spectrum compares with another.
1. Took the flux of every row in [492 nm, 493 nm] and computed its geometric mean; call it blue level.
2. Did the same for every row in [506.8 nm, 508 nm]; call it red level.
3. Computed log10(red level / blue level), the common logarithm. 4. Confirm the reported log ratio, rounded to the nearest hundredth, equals 0.00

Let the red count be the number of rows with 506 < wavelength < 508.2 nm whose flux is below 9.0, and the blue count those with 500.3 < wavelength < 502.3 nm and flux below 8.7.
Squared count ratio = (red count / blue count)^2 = 1.0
